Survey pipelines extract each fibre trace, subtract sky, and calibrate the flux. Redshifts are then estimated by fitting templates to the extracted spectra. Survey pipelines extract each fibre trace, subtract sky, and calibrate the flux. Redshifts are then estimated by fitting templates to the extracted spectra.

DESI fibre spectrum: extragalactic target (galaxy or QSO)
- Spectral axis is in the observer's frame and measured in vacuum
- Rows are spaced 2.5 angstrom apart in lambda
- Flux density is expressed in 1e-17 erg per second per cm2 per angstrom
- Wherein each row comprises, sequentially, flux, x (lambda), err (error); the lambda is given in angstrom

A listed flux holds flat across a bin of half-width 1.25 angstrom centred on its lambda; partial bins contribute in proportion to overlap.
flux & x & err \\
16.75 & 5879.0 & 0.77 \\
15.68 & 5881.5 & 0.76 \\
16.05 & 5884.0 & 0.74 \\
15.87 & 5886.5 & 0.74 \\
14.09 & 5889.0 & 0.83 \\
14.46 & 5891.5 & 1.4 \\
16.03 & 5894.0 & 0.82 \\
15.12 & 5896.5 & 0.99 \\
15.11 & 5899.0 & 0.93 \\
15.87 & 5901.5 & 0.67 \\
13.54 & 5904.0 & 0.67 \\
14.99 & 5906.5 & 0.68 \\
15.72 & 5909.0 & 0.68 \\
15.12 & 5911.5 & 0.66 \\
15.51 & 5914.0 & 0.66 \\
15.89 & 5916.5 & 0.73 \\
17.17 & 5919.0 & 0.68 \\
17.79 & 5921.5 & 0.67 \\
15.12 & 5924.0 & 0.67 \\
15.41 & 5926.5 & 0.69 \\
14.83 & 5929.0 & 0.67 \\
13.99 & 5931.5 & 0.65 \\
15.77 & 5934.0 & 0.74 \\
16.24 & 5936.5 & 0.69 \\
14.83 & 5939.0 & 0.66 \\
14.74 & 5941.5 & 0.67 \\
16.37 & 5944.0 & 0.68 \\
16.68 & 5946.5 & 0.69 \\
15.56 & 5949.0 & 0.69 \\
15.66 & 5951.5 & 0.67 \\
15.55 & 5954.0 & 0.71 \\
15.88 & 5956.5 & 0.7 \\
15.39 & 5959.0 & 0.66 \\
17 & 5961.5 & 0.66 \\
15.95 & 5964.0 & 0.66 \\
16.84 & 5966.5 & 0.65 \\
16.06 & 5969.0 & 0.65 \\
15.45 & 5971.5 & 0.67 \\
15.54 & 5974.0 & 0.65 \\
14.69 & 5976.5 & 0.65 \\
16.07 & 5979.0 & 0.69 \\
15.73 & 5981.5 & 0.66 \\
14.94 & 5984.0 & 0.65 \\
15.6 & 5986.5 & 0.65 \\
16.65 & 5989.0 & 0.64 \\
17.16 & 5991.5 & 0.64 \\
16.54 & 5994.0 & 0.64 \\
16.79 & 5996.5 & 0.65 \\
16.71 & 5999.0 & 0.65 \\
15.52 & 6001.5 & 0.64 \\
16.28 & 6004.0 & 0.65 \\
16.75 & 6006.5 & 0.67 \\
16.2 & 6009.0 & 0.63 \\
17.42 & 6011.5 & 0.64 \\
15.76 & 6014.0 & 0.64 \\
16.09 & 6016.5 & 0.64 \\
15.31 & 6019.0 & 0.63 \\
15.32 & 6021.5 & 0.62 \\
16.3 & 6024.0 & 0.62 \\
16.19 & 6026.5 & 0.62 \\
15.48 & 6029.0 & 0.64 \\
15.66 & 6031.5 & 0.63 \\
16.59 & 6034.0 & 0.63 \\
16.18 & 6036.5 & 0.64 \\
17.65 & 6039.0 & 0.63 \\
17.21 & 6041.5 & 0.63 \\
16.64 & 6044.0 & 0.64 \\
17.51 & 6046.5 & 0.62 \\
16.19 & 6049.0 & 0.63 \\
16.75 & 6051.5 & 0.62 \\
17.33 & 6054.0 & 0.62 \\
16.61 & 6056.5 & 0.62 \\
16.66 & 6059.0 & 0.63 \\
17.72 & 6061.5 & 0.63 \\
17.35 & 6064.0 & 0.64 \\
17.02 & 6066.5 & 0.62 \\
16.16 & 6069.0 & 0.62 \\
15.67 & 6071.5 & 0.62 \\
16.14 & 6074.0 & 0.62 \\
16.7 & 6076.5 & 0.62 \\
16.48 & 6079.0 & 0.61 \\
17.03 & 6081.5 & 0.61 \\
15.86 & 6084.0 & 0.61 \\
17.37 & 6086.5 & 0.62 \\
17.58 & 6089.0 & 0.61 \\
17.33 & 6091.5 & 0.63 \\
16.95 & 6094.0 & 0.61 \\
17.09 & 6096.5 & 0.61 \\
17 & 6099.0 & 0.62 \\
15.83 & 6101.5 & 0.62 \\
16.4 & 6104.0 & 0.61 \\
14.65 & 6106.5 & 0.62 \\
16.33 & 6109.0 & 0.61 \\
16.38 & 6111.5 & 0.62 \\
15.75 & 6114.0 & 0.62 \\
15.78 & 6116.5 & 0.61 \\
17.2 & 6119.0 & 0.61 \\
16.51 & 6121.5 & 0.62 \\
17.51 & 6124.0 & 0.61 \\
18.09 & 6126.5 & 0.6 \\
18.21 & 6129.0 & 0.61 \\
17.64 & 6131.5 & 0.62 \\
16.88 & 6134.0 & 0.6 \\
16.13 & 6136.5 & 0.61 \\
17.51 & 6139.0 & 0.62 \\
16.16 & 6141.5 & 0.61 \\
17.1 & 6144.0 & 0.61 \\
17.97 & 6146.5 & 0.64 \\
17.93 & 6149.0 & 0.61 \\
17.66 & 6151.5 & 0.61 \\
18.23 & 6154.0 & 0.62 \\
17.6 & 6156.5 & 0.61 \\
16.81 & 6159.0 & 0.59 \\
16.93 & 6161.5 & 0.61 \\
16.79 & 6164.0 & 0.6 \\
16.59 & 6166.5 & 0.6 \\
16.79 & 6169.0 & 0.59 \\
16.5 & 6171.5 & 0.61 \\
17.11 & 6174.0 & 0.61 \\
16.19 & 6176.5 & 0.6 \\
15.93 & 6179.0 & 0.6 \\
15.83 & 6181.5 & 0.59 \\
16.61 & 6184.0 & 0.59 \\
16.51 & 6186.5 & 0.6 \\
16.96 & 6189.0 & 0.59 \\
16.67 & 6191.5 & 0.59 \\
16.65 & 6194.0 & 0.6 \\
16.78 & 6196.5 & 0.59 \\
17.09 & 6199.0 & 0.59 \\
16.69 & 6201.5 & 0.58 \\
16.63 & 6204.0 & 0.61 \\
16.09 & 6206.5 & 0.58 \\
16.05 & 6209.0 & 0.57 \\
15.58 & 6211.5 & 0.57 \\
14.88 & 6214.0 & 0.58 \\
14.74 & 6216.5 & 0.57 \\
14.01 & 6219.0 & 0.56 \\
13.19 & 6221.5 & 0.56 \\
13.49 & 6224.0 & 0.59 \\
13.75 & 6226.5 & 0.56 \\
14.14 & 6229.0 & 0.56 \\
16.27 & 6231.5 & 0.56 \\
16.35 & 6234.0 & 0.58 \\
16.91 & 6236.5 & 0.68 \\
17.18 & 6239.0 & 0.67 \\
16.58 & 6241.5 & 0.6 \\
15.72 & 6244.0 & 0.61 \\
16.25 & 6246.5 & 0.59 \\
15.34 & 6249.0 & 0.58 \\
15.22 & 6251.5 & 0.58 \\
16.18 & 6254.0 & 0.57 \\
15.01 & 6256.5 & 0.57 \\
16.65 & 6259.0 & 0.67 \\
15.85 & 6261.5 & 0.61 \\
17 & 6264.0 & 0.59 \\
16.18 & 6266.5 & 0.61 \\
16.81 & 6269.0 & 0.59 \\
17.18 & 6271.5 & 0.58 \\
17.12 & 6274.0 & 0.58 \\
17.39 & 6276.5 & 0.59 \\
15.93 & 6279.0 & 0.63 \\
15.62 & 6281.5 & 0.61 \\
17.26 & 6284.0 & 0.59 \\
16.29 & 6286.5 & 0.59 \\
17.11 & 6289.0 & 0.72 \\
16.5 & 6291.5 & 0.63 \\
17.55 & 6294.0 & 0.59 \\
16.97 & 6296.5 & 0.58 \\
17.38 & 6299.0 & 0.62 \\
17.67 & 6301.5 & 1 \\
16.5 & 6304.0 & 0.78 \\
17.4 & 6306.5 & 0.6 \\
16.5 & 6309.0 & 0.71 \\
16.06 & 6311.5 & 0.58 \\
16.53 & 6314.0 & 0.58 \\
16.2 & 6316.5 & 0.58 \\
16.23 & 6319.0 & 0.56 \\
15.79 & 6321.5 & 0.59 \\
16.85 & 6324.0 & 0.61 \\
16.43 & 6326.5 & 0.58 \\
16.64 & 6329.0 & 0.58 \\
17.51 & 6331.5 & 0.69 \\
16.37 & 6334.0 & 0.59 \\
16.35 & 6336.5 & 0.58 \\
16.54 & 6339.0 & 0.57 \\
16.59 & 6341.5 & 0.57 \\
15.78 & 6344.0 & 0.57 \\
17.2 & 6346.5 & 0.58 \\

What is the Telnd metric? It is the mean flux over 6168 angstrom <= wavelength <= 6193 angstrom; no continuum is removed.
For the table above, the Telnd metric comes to 16.5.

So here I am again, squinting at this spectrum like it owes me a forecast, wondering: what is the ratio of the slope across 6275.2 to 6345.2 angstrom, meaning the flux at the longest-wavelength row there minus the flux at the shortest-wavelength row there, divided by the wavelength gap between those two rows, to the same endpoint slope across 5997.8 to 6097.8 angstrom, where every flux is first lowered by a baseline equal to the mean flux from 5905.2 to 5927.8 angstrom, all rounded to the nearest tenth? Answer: -6.1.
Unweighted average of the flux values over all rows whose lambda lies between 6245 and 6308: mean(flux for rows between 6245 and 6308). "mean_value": 16.6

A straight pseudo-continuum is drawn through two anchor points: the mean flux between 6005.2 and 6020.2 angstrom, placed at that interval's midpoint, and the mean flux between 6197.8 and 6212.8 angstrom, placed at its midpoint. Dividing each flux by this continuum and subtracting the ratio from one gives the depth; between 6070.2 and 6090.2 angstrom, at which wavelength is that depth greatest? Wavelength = 6071.5 angstrom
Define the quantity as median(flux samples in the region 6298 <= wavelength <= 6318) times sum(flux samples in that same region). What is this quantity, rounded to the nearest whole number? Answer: 2217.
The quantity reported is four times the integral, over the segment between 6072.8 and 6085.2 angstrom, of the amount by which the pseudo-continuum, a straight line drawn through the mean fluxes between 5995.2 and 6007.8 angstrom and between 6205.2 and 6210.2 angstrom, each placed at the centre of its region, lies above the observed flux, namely -8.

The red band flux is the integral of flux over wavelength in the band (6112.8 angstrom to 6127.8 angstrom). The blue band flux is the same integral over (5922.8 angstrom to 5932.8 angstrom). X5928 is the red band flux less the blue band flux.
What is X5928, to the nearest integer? 104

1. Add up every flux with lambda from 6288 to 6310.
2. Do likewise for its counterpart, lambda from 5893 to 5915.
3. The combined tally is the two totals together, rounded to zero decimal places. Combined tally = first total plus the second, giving 291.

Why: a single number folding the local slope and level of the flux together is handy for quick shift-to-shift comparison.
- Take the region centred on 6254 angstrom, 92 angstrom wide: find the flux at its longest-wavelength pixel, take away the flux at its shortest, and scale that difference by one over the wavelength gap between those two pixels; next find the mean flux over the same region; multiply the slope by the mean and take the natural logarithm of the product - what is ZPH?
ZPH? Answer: -1.4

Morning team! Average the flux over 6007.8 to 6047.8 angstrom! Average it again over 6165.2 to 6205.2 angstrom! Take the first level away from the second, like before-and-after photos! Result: 0.25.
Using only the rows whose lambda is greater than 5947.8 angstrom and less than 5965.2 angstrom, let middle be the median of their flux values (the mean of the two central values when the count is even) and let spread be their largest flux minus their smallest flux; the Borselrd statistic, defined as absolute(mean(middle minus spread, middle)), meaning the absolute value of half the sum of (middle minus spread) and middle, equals 14.9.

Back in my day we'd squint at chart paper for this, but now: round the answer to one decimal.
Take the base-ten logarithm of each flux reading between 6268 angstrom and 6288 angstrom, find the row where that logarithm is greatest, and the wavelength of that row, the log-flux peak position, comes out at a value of 6276.5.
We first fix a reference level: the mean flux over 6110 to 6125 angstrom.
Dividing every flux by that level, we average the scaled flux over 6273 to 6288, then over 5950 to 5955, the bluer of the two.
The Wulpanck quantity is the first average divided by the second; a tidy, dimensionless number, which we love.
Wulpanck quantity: 1.06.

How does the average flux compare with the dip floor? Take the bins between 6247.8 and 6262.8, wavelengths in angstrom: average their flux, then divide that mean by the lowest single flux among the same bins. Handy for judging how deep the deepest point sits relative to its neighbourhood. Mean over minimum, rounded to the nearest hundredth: 1.05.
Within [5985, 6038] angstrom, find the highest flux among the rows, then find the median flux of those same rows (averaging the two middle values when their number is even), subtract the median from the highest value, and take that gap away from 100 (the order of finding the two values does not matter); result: 98.8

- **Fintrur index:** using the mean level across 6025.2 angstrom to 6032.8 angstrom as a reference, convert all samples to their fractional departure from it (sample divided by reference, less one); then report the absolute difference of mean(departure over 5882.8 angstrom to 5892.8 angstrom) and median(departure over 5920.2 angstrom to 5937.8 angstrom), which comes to 0.019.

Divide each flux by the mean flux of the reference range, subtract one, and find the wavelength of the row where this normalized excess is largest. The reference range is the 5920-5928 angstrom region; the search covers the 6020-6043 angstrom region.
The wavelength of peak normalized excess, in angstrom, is 6039.0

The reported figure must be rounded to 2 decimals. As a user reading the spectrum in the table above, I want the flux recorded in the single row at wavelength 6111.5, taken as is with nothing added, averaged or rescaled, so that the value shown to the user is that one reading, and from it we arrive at 16.38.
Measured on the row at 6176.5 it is 16.19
